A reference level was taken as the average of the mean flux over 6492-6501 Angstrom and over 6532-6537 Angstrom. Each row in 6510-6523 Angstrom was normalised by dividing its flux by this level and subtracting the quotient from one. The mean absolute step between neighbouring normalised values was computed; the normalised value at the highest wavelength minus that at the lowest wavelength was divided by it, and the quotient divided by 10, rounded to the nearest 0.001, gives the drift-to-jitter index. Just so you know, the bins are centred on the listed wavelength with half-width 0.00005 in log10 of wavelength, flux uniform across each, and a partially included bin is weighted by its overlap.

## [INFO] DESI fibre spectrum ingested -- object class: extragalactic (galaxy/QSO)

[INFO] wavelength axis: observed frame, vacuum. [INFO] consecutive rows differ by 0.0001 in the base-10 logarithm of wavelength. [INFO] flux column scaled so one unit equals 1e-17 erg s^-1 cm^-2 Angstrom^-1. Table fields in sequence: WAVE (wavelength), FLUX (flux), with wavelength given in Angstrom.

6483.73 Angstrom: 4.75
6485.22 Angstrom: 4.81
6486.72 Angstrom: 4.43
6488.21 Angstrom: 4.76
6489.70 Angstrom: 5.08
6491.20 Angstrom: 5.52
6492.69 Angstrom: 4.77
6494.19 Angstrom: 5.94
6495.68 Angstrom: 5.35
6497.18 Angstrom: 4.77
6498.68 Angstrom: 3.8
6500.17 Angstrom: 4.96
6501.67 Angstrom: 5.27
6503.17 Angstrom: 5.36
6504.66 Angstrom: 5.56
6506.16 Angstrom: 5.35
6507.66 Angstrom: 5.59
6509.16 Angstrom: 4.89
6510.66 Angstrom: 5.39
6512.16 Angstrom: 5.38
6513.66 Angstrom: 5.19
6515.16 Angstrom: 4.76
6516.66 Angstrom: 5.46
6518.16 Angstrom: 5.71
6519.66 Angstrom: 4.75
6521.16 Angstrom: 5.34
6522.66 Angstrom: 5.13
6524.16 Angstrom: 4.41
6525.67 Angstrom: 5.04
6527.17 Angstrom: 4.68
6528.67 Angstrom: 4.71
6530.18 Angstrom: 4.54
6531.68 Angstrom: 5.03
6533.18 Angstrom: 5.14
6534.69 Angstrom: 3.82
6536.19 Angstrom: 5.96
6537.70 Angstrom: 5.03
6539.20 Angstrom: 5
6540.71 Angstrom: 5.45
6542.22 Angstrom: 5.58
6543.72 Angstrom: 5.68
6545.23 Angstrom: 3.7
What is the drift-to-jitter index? 0.062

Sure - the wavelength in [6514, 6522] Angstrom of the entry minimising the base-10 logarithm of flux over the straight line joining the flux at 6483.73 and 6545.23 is 6515.16 Angstrom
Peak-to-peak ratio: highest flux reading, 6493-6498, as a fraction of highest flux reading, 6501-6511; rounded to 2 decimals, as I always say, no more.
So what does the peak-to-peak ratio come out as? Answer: 1.06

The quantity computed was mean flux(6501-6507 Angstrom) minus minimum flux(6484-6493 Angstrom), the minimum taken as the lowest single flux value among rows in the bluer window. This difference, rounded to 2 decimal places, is 0.96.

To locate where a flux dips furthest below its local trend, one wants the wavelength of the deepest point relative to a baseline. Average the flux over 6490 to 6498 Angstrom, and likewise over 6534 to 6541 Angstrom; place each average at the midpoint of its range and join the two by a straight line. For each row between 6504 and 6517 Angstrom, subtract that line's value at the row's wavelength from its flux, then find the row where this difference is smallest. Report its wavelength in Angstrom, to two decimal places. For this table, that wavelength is 6515.16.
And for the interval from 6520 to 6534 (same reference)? 6524.16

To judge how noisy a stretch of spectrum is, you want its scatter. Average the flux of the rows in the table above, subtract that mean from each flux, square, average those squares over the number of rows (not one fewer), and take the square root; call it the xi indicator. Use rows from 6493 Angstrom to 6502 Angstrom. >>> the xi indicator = 0.65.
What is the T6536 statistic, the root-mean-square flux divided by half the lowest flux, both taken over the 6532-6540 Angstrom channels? 2.64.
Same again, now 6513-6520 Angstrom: 2.18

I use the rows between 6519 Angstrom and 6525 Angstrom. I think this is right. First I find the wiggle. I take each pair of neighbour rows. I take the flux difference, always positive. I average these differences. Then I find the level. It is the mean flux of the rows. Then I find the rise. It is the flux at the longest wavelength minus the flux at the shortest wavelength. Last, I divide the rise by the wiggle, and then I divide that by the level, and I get -0.14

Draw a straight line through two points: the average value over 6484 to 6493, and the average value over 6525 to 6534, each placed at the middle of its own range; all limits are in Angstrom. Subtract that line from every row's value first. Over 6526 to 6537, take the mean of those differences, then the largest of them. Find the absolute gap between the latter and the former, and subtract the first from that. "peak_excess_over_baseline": 1.1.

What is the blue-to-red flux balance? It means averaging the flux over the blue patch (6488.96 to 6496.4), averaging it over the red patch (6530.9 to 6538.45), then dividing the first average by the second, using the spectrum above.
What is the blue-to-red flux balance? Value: 1.07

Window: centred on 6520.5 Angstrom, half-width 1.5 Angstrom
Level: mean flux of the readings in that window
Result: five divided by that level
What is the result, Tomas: 0.99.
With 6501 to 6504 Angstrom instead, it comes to 0.94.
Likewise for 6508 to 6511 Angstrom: 0.97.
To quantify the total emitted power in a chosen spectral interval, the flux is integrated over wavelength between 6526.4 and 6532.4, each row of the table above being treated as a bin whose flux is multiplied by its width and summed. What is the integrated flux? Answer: 28.5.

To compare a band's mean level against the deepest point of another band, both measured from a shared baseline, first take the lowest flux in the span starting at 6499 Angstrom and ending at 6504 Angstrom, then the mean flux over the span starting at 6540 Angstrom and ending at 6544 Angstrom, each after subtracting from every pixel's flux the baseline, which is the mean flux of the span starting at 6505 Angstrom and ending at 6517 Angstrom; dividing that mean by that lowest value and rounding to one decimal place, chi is -1.1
